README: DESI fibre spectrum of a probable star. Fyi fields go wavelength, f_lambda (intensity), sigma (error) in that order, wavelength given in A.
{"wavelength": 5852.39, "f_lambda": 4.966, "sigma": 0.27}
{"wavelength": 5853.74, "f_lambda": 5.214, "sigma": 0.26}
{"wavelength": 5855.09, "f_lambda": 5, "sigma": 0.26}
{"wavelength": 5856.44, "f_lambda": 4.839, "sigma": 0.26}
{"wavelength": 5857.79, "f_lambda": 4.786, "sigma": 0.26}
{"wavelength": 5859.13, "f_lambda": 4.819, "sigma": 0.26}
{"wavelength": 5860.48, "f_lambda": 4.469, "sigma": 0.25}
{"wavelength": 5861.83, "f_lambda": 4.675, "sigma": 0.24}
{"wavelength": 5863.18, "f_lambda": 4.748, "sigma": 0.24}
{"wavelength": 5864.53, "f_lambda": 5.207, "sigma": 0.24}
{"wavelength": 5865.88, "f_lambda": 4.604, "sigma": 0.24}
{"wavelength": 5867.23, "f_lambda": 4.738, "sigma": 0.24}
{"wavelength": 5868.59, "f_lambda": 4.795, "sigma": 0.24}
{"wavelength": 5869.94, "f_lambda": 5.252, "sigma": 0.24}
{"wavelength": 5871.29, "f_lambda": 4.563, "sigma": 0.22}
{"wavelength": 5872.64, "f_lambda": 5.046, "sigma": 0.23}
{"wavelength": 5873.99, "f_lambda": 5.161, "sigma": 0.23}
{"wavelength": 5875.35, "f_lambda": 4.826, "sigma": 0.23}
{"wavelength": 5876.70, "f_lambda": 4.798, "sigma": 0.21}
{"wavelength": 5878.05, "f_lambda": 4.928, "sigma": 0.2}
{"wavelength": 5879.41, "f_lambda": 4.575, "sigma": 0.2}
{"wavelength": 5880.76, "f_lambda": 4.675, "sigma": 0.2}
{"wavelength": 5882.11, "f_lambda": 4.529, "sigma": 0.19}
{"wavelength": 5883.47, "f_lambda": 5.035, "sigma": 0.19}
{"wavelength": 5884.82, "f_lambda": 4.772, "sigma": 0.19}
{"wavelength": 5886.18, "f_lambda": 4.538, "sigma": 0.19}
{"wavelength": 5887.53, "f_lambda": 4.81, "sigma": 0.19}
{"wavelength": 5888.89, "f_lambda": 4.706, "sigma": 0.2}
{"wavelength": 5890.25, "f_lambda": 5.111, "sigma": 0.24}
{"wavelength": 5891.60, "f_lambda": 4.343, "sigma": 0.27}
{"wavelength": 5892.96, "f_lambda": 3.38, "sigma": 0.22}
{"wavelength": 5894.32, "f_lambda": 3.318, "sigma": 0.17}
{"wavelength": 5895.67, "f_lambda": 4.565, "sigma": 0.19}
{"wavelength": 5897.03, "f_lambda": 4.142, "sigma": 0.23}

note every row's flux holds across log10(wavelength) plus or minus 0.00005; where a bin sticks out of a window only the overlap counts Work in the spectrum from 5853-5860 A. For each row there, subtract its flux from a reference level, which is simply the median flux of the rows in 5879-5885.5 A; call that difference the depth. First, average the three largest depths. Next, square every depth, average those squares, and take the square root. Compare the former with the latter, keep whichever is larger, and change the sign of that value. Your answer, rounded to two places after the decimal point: -0.30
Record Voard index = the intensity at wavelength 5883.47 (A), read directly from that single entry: 5.035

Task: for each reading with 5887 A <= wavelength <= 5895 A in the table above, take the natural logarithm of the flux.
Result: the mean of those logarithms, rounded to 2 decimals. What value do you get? 1.44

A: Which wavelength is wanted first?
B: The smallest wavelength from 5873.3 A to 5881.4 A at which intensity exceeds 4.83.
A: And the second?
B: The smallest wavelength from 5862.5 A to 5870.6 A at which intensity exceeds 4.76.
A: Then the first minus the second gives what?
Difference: 9.5 A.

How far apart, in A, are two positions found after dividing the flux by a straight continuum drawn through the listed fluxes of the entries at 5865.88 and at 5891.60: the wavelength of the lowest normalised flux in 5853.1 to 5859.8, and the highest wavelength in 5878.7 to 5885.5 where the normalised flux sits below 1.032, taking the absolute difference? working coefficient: 24.3 A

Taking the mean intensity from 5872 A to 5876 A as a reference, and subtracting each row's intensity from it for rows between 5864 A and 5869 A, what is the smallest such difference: -0.20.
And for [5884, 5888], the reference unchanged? 0.20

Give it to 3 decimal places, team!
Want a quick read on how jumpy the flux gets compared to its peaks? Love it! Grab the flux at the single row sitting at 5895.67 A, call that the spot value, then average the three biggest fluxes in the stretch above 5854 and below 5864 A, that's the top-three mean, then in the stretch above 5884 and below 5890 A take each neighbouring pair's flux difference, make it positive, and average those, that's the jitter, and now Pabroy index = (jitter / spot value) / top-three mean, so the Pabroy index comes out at 0.009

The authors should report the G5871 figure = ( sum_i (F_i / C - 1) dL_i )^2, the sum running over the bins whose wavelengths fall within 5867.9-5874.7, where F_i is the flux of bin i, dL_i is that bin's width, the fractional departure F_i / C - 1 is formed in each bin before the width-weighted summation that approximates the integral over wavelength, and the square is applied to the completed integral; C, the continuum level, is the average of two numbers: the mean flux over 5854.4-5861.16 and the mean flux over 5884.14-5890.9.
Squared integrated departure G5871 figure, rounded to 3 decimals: 0.064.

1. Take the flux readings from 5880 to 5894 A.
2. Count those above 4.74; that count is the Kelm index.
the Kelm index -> 4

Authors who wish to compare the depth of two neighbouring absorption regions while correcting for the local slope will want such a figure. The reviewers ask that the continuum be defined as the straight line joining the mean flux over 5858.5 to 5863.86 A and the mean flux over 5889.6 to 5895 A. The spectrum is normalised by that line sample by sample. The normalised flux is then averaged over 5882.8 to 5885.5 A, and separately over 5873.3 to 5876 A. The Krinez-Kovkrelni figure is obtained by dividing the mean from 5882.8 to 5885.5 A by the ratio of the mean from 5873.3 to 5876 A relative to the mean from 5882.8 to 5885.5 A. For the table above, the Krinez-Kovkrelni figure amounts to 1.20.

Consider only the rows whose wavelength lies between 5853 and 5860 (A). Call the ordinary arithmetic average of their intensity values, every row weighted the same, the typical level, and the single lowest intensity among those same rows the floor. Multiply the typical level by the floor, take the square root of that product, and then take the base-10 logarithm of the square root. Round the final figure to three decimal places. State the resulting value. 0.686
